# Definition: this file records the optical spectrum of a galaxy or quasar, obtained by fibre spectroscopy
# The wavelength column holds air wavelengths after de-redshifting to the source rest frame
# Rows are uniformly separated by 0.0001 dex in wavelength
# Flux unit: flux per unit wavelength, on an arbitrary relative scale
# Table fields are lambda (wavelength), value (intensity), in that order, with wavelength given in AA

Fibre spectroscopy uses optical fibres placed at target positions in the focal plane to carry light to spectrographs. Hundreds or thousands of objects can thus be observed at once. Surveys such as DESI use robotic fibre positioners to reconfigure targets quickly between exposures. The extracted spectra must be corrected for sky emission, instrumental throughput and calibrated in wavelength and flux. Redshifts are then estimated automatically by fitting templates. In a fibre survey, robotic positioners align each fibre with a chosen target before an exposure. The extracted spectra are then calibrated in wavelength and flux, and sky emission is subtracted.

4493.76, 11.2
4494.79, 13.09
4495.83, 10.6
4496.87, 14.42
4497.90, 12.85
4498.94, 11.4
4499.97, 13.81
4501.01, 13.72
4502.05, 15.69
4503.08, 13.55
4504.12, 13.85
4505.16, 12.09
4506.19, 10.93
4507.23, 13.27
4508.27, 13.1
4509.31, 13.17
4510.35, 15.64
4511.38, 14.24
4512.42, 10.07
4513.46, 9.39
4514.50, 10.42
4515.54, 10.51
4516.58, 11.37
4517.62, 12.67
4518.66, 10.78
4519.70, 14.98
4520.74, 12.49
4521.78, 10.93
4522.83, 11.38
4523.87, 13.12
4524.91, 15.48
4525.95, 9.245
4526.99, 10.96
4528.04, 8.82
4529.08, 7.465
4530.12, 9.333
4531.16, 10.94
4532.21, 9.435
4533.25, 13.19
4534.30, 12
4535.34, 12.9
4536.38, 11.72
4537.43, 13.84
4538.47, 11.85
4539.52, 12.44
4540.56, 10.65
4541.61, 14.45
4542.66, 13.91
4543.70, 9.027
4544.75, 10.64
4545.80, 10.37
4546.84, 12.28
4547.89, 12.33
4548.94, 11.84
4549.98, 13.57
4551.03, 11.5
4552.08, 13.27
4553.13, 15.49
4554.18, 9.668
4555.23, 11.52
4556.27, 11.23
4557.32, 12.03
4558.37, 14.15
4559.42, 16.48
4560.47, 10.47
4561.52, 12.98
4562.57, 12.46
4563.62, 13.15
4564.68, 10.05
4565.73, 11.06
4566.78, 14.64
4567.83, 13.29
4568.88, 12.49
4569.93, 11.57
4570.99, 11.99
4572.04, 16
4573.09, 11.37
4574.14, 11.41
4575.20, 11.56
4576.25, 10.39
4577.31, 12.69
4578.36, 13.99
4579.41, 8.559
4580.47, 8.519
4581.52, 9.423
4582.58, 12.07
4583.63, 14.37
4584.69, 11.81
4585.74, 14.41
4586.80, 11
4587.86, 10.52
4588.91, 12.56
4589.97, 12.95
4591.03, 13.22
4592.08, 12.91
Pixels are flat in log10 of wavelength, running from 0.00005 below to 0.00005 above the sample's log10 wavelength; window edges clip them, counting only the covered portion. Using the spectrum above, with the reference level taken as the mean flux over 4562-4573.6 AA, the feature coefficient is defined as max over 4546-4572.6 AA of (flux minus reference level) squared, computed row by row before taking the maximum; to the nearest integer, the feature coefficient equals 15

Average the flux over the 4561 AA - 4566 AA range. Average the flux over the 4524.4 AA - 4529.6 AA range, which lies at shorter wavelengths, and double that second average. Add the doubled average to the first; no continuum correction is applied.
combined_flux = 32.7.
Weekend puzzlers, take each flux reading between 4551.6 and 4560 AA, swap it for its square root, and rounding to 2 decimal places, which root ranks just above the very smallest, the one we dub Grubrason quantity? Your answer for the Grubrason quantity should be 3.35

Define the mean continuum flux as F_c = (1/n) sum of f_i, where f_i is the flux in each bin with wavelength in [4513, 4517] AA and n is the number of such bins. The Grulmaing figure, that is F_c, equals 10.4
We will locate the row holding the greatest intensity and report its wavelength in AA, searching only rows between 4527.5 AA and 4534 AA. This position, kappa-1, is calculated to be 4533.25 AA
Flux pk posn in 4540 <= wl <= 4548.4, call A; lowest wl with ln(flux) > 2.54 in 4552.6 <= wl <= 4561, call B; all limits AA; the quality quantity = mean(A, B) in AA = 4547.4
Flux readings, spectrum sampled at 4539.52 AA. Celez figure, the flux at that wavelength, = 12.44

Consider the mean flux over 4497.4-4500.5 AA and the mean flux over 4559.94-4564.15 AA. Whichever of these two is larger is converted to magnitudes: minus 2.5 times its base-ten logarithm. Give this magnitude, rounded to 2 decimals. -2.76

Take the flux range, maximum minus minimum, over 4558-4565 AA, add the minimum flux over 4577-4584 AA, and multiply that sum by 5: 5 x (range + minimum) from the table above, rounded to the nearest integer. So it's 75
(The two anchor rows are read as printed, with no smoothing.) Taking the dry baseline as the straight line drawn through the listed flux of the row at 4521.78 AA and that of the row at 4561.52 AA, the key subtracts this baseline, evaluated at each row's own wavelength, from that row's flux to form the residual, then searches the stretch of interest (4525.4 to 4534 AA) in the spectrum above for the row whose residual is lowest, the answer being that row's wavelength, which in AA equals 4529.08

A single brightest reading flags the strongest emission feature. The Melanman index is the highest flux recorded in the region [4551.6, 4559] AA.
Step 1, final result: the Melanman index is 15.49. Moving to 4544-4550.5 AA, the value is 13.57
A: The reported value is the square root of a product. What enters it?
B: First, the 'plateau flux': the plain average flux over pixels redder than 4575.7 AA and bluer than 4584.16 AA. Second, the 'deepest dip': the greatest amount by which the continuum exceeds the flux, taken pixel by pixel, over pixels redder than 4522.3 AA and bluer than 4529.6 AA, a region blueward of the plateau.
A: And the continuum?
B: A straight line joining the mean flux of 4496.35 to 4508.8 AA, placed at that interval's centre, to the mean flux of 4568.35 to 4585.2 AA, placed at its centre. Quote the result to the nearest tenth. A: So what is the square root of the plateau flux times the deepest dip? 7.7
